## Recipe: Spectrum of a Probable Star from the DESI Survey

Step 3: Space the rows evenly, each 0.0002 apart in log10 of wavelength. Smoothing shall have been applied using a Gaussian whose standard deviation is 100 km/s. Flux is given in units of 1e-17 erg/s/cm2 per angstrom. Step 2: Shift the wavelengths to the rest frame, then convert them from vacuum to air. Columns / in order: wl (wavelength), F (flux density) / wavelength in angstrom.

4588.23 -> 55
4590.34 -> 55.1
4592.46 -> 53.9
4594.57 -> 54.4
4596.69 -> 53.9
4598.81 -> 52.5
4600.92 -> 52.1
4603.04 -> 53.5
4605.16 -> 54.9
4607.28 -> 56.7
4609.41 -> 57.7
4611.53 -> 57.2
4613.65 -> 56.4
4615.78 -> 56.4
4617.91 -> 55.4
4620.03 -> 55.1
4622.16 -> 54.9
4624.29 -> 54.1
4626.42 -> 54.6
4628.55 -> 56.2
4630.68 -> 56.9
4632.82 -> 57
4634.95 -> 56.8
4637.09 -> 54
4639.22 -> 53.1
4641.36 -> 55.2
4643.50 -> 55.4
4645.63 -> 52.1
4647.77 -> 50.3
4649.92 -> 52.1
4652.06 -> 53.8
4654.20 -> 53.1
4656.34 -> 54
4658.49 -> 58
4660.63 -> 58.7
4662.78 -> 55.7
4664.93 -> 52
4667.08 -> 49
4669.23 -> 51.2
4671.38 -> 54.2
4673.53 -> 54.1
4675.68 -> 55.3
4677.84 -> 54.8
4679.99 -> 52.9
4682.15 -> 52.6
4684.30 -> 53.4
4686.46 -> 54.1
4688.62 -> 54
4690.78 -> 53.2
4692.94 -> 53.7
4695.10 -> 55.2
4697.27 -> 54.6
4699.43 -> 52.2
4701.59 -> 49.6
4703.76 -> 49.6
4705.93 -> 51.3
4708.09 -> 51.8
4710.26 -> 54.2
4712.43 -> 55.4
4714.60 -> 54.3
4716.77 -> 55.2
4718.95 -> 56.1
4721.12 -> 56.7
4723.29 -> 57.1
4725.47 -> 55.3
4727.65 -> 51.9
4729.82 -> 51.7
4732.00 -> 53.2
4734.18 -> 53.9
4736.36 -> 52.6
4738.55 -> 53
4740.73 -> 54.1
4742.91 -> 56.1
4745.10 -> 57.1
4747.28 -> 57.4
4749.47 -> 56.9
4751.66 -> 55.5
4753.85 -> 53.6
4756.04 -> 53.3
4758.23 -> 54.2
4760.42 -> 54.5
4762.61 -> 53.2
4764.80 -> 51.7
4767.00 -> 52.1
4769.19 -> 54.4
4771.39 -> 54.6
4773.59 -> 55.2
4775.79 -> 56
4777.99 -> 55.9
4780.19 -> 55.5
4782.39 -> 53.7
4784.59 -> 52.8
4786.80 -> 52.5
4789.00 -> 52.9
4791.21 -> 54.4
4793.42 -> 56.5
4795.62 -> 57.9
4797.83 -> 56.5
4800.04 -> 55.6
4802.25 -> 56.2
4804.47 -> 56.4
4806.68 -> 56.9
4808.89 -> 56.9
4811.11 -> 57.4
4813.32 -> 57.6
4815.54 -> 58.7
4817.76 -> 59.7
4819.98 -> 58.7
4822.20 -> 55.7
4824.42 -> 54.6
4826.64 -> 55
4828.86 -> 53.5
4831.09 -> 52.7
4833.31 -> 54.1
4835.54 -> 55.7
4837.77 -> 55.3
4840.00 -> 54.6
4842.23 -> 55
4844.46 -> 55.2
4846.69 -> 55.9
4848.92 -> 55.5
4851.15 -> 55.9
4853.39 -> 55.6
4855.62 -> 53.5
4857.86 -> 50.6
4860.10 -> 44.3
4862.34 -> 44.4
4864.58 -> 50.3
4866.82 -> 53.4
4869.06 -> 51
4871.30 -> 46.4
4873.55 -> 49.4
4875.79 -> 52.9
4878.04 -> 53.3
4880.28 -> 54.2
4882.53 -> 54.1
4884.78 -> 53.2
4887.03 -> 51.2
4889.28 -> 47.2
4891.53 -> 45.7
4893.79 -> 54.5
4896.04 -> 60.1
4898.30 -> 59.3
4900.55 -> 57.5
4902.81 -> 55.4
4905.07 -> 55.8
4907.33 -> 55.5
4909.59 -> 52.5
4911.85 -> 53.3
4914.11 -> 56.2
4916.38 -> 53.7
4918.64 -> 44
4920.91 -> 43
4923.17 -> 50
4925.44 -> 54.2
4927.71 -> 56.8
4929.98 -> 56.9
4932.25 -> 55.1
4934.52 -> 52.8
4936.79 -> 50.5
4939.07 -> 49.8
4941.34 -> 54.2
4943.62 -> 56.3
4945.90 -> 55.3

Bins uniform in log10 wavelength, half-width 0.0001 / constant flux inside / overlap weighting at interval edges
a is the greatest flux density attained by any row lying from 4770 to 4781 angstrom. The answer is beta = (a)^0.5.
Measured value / 7.48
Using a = 56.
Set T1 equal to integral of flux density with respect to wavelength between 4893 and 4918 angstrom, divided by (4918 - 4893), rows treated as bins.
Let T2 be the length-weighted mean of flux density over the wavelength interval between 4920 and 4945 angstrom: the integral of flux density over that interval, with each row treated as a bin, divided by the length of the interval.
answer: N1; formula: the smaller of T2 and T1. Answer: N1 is 52.8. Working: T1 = 55.6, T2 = 52.8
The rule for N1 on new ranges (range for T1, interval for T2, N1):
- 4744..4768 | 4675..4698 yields 53.9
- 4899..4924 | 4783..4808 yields 52.6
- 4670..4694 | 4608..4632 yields 53.8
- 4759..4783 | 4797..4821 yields 54.3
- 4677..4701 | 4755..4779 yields 53.6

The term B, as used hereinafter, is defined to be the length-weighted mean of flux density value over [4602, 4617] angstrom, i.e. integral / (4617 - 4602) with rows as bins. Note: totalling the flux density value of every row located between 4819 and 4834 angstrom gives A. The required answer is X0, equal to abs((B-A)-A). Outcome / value 713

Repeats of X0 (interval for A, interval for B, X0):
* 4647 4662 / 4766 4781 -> 705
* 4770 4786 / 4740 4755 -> 712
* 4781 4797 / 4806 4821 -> 703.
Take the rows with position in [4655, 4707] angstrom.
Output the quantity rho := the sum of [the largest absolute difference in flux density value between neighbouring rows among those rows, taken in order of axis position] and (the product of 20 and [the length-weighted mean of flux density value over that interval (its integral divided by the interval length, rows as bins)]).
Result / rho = 1073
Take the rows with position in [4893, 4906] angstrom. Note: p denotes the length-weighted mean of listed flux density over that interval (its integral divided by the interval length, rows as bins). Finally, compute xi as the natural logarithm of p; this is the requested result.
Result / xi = 4.05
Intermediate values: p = 57.2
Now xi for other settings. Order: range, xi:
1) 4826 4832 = 3.98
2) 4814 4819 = 4.08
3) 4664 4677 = 3.96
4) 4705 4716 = 3.98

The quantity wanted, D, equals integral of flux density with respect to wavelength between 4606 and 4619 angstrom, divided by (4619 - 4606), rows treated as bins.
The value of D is 57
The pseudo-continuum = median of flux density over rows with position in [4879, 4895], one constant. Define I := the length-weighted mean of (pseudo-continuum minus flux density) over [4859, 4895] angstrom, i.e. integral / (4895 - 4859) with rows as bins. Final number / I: 2.8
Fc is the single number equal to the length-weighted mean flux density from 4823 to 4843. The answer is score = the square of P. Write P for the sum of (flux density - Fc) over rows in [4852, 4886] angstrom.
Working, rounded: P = -51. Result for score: 2598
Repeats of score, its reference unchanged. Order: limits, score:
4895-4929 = 105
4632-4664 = 3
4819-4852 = 97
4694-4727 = 80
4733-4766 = 0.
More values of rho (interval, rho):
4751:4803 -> 1093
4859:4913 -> 1055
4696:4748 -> 1082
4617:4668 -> 1094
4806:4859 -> 1115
